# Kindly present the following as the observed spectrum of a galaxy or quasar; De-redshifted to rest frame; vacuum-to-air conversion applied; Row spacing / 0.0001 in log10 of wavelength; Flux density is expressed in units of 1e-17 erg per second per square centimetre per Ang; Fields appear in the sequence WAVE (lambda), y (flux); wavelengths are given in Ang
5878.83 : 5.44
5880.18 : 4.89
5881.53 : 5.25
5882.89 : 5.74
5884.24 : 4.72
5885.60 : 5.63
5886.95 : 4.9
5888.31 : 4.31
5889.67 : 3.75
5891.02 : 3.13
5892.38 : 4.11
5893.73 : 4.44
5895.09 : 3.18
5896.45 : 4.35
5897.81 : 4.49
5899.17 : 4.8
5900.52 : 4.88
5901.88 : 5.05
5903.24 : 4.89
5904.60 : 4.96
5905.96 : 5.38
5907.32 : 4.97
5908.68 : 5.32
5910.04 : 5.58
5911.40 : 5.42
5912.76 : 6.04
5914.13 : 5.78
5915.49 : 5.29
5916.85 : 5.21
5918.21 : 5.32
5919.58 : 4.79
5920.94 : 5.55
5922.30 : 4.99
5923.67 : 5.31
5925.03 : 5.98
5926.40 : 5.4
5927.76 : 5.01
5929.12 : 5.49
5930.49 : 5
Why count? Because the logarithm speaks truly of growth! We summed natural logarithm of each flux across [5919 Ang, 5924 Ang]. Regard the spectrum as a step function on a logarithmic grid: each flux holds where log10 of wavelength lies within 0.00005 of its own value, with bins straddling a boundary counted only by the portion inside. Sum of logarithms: 6.6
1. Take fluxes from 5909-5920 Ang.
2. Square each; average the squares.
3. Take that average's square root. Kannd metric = 5.44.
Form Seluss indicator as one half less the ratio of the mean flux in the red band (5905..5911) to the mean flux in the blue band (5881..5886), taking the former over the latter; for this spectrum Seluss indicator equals -0.50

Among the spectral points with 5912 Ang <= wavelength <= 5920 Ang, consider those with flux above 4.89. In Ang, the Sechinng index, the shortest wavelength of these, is 5912.76 Ang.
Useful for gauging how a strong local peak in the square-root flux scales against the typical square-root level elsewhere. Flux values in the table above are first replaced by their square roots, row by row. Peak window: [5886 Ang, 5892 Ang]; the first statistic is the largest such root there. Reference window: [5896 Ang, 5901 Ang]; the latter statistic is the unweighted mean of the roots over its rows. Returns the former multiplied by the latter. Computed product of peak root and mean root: 4.8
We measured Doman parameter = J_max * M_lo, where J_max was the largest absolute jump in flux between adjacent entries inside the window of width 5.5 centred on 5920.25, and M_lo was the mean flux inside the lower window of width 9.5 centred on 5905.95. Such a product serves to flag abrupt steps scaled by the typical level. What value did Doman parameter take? 3.9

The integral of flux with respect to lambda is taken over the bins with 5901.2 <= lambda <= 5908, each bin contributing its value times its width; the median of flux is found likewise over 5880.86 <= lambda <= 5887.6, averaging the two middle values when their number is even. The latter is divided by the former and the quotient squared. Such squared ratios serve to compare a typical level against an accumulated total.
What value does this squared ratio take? 0.023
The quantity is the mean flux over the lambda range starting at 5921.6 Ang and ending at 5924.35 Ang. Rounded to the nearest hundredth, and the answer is 5.15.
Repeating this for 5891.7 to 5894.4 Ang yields 4.28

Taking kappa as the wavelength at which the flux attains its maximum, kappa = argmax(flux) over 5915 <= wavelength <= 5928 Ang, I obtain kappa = 5925.03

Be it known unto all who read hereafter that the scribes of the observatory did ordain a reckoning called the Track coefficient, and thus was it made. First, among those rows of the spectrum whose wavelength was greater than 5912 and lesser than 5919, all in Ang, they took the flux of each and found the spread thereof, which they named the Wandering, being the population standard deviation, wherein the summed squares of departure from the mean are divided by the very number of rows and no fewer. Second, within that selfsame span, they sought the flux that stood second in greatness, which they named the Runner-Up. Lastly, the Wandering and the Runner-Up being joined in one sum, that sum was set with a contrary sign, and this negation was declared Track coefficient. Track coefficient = -6.10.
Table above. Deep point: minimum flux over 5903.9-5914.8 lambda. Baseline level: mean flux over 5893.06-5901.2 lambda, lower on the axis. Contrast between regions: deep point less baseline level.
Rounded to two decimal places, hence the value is 0.60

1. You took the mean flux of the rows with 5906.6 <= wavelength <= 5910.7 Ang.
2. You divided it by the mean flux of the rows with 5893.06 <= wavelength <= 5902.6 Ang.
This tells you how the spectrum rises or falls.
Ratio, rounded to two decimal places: 1.19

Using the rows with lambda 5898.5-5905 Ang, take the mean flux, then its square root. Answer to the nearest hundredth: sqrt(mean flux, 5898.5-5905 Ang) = 2.22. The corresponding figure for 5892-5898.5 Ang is 2.03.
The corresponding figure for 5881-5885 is 2.29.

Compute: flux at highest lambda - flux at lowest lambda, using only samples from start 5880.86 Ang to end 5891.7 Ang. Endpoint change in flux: -2.1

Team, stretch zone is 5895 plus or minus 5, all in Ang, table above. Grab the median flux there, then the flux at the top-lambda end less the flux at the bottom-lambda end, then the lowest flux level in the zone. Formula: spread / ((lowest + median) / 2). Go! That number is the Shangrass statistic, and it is 0.45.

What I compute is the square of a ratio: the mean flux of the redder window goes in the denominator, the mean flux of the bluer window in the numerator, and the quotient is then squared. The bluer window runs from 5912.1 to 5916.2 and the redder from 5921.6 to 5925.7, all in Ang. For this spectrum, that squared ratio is 1.10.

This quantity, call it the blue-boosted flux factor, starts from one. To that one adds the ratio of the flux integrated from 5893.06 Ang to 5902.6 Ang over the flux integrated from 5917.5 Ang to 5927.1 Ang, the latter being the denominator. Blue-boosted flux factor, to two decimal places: 1.83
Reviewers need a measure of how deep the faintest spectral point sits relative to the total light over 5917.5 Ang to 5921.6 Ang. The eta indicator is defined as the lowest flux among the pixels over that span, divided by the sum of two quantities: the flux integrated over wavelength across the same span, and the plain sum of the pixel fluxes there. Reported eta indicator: 0.13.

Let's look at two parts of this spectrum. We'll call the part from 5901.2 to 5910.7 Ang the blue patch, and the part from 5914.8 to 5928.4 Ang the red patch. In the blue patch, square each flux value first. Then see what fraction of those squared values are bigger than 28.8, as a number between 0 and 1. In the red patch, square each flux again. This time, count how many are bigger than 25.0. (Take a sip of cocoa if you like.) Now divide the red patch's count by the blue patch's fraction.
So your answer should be 28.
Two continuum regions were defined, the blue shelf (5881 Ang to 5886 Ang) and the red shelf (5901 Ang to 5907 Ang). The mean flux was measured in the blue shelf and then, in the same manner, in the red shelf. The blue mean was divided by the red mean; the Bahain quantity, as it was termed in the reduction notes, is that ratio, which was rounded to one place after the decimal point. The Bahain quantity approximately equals 1.1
